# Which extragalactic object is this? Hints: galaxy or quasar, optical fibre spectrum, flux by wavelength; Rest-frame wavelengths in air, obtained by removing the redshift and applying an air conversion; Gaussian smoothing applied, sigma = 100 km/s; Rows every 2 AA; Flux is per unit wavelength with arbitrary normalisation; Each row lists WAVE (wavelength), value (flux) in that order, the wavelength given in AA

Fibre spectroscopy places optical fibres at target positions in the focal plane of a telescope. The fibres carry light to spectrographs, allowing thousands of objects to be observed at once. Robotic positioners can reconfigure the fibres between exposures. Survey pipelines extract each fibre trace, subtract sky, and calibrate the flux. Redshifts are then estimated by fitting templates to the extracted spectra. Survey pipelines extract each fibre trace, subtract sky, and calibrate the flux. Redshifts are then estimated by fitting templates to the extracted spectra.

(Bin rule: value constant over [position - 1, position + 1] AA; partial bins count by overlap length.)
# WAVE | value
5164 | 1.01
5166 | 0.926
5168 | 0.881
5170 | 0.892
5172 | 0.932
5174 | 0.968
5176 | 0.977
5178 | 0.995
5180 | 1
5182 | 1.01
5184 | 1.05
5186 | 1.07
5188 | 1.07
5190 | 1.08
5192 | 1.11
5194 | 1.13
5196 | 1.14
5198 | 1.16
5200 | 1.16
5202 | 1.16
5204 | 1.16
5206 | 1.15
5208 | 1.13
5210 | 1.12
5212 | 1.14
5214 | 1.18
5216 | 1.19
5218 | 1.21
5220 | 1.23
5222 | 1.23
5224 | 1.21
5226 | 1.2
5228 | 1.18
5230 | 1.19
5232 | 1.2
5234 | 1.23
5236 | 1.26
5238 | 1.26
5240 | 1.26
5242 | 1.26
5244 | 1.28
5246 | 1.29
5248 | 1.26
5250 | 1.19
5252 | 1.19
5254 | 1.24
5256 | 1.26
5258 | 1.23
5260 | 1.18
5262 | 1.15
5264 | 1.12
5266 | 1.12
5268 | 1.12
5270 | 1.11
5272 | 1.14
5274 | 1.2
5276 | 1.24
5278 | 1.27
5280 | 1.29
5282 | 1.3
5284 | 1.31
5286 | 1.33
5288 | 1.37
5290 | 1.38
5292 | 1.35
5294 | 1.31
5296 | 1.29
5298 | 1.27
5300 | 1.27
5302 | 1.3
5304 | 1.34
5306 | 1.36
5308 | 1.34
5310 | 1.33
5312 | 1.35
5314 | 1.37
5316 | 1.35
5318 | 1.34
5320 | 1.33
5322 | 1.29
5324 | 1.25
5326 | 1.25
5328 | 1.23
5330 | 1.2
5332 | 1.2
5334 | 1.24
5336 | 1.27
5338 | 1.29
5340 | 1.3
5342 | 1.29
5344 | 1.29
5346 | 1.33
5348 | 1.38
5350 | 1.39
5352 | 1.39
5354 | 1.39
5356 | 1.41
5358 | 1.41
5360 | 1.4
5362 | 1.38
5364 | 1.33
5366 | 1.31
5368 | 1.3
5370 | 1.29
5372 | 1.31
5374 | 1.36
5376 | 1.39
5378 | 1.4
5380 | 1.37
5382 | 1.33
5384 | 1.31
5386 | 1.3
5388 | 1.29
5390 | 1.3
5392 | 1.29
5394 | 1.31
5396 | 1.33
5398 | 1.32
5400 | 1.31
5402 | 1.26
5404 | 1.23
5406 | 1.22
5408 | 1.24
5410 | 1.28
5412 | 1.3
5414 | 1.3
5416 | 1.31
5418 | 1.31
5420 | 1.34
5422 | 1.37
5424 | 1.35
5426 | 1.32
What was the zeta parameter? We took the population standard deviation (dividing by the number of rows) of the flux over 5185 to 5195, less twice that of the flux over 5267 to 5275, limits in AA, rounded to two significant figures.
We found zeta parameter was -0.046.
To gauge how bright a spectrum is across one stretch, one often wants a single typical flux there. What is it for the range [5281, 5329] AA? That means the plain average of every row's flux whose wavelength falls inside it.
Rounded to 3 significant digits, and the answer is 1.32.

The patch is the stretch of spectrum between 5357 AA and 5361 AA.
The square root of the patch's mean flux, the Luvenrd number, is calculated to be 1.19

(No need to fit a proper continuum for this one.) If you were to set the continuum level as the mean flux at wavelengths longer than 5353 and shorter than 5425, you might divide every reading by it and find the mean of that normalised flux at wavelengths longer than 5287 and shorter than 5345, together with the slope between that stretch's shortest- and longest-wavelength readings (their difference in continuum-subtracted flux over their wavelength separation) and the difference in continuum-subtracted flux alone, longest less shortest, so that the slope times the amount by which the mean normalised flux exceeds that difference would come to -0.0015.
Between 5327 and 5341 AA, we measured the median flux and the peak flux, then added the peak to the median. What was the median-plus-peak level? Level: 2.54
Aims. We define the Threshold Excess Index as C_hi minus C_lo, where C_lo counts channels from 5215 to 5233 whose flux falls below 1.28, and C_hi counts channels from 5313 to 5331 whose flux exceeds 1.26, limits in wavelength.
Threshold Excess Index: -4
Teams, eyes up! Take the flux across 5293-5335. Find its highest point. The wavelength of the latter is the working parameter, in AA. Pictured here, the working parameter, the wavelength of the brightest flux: 5314 AA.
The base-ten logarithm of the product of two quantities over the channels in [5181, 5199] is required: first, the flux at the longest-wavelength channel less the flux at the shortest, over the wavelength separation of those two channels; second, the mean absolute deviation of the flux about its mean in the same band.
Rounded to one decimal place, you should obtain -3.4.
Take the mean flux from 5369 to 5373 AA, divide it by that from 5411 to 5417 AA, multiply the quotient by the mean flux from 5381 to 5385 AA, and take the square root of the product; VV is 1.15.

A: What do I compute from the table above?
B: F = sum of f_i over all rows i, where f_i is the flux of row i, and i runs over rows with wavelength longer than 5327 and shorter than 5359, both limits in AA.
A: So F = 21.0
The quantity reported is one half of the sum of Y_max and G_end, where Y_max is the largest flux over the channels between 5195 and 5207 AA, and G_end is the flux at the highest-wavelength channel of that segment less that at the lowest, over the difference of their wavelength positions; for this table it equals 0.58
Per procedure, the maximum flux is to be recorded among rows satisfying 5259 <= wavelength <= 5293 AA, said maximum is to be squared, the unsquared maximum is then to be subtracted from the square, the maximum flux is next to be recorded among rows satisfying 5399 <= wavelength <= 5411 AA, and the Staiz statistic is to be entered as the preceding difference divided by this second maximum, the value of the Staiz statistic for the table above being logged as 0.40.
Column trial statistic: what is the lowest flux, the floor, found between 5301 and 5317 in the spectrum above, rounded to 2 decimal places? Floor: 1.30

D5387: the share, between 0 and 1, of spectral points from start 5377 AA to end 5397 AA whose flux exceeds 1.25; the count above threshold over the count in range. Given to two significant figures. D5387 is 1.0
